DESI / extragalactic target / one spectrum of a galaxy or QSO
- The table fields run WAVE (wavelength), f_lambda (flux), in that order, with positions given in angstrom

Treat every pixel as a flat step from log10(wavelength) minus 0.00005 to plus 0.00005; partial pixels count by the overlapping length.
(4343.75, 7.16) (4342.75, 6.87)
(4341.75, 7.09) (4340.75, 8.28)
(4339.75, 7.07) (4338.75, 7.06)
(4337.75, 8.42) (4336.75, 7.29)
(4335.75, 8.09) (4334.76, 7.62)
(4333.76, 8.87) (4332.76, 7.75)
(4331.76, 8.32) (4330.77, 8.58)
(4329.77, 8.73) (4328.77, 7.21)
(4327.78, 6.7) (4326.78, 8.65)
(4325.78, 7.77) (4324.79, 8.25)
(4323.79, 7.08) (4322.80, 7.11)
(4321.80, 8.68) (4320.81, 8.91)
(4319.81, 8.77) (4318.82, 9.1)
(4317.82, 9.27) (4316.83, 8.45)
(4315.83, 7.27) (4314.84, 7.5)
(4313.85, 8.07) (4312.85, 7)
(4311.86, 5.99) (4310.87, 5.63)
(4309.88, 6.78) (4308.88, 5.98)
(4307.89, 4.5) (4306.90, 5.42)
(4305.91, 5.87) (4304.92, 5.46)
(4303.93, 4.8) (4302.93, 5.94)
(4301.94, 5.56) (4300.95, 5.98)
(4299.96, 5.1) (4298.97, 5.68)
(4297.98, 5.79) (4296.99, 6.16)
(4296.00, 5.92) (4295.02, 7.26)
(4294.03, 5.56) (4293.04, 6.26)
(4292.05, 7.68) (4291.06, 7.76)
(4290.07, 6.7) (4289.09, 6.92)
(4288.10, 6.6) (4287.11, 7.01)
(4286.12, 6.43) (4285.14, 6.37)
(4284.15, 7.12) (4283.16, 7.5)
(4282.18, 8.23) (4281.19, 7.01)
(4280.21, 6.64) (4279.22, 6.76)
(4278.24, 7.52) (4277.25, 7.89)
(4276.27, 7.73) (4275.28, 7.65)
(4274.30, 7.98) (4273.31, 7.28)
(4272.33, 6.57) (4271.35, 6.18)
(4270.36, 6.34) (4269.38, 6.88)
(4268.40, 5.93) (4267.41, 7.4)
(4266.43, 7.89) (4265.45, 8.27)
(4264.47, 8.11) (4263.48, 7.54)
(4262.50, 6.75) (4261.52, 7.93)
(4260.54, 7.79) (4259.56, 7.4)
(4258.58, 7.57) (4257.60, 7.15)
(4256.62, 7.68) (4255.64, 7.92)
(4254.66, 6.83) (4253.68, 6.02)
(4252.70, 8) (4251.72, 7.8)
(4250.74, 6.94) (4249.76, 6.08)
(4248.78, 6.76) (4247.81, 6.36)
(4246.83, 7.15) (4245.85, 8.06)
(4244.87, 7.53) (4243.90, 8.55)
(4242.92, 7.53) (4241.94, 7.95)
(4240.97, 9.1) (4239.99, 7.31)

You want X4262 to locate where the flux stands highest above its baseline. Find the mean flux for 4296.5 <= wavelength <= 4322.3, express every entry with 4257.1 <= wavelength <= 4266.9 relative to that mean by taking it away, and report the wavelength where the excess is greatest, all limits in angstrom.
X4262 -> 4265.45 angstrom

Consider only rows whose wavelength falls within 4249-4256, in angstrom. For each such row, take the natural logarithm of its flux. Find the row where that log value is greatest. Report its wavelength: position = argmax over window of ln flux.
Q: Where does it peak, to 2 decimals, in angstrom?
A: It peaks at 4252.70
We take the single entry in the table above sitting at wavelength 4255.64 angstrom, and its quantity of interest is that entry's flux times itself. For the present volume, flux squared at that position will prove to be 63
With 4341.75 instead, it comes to 50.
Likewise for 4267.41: 55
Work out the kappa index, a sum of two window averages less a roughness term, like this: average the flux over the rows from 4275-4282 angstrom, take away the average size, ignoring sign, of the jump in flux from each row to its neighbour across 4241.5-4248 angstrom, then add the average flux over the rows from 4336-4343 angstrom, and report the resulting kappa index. 14.0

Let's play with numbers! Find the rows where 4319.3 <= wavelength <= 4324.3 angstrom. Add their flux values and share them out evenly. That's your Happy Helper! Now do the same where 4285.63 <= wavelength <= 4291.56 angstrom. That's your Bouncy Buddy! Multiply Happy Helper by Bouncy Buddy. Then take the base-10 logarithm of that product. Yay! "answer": 1.75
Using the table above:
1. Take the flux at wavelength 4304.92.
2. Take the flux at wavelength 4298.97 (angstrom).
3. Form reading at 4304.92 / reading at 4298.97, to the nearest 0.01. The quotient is 0.96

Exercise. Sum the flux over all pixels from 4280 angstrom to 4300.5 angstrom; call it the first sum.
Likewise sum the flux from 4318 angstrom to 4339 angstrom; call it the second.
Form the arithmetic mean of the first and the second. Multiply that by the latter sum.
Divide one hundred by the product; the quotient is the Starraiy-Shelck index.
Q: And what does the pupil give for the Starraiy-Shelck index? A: 0.0038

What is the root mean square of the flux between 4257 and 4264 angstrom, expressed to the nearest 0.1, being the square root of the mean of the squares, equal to 7.5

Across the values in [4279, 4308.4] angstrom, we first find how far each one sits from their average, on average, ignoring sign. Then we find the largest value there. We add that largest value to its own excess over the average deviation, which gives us 15.7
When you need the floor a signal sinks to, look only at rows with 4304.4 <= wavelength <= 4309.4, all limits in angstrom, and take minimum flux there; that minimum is 4.5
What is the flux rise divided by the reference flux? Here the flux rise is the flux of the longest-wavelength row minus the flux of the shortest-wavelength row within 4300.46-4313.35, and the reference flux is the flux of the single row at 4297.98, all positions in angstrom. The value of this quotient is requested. 0.18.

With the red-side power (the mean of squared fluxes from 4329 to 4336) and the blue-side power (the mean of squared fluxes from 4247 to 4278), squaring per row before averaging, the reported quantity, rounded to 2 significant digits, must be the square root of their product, 60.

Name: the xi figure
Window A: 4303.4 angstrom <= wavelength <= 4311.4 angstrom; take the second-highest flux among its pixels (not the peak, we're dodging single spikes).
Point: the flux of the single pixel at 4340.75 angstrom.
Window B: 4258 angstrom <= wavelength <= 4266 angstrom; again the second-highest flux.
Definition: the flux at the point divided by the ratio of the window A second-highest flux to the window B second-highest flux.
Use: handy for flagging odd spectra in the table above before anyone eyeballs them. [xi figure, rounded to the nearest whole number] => 11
